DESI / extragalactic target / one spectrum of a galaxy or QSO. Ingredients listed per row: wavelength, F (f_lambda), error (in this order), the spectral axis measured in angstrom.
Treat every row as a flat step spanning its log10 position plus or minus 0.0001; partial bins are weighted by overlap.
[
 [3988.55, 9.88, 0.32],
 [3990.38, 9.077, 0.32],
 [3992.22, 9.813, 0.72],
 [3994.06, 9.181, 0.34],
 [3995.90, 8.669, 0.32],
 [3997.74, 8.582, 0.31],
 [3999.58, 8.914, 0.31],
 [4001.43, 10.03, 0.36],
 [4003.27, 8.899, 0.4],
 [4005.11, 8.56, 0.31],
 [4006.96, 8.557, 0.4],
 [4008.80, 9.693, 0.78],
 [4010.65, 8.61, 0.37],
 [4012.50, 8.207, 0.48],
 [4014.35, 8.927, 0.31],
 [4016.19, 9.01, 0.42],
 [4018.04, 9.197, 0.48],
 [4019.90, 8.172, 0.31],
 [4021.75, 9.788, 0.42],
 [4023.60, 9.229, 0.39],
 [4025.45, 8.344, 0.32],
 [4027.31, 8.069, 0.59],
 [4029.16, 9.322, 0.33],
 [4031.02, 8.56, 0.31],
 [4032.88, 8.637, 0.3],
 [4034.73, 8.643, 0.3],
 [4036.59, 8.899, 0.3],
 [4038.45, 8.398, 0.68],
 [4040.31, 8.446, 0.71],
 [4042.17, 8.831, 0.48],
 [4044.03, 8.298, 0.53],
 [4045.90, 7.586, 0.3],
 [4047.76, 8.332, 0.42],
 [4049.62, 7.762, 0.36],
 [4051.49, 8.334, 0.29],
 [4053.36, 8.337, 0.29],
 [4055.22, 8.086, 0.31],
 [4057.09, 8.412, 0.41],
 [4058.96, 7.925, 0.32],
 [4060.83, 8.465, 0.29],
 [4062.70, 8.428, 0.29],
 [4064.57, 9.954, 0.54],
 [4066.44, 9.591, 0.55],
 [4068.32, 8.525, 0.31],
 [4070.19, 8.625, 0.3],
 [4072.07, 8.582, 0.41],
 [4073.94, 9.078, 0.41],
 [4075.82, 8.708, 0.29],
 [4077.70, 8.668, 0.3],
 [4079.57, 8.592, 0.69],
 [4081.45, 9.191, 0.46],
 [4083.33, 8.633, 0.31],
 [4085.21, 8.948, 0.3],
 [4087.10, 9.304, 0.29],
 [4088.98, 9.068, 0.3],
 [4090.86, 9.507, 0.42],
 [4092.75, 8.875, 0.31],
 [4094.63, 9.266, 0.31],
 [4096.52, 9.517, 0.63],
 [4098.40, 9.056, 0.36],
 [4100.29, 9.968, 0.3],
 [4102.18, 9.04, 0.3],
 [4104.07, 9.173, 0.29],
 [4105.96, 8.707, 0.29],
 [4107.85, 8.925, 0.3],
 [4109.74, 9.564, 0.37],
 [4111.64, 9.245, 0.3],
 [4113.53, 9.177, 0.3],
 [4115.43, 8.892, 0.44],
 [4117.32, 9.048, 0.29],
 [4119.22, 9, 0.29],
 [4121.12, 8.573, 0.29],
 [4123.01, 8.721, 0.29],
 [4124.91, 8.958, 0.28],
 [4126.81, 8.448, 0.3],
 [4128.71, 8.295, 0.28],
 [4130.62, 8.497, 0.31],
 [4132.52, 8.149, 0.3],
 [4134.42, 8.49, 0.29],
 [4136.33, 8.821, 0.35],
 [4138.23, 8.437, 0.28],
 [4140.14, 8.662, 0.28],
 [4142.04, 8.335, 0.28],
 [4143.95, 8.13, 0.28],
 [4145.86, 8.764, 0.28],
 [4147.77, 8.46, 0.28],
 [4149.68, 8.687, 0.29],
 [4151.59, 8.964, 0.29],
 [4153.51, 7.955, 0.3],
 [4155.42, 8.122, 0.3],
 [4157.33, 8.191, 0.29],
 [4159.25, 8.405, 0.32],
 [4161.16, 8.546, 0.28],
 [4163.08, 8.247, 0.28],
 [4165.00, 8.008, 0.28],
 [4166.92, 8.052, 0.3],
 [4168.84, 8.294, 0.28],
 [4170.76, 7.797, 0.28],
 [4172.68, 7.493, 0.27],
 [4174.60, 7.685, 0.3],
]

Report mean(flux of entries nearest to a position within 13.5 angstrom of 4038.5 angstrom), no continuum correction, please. 8.43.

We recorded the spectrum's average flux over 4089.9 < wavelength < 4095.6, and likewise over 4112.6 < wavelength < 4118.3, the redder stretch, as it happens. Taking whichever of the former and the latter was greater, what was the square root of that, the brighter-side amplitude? 3.036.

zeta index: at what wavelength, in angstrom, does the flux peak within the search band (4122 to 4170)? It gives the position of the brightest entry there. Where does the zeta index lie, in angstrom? 4151.59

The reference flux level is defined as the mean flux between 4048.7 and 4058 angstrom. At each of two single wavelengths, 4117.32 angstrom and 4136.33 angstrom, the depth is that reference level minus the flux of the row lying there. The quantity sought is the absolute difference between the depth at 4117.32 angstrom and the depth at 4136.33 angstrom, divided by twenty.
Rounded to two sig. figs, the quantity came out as 0.011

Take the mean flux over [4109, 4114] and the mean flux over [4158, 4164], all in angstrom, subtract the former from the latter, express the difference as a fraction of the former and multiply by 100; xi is -10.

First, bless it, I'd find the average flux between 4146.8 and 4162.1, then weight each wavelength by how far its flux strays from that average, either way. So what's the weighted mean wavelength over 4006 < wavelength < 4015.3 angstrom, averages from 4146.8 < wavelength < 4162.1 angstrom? 4010.4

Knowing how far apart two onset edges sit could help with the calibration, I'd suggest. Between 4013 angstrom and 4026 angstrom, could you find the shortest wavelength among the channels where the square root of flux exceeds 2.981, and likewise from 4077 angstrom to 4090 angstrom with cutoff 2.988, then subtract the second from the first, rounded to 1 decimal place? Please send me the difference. -67.1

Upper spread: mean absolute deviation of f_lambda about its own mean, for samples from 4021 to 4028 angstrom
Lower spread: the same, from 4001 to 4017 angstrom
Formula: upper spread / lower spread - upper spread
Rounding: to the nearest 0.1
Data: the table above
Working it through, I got 0.9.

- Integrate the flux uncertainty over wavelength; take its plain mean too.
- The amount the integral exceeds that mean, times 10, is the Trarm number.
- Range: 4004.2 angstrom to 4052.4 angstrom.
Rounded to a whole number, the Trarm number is 198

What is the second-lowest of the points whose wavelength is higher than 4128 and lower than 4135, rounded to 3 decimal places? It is 8.295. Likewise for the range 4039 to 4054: 7.762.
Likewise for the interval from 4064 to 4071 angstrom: 8.625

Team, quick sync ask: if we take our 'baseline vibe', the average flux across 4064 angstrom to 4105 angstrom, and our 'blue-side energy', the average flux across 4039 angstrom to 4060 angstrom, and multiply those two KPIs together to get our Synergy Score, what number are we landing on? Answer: 74.6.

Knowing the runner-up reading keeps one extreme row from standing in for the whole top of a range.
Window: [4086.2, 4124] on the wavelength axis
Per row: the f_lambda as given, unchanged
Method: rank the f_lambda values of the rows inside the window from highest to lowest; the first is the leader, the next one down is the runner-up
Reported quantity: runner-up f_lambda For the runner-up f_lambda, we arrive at 9.564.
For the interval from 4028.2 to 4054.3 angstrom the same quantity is 8.899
